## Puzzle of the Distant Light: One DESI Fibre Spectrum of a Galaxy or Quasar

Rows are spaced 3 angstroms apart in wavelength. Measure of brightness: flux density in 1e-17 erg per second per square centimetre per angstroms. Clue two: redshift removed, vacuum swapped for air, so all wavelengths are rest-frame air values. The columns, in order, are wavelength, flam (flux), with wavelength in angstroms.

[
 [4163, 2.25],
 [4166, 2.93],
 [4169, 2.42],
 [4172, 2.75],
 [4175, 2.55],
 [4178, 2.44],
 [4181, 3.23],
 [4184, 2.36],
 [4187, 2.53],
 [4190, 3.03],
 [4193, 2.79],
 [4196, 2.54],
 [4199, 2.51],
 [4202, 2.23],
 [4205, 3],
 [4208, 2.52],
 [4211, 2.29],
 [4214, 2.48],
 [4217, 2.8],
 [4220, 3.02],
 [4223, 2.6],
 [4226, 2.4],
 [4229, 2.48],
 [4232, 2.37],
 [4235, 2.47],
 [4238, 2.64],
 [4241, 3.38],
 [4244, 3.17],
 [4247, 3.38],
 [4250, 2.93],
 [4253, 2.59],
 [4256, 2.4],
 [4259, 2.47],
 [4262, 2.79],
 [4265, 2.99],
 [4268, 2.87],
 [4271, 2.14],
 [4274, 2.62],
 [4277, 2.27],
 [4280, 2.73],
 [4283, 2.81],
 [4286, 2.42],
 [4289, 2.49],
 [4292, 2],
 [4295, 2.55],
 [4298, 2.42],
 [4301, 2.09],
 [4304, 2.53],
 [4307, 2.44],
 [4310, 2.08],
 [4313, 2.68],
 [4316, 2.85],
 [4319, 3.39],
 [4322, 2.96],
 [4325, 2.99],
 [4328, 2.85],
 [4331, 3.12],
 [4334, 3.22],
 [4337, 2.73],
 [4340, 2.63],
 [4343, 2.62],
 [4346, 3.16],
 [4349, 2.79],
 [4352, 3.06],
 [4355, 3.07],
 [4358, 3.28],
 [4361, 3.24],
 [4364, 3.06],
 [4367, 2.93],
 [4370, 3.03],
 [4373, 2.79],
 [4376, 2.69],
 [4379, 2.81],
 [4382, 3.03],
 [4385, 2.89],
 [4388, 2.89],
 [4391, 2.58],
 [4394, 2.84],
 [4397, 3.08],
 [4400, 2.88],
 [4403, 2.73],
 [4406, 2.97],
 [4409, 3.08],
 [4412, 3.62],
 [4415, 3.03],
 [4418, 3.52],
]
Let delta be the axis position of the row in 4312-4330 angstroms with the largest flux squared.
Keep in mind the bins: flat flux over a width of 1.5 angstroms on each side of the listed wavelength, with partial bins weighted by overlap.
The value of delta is 4319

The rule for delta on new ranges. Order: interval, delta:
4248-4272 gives 4265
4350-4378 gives 4358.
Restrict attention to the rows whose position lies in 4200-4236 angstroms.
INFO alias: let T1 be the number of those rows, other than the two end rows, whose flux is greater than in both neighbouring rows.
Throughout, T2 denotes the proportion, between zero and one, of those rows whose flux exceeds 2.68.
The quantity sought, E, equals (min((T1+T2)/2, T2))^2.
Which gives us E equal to 0.1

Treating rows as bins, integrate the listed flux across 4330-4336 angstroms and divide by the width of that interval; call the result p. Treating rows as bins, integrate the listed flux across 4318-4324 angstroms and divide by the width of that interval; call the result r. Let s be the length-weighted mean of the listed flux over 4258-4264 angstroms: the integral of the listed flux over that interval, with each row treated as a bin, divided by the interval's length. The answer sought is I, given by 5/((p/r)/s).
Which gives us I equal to 13.4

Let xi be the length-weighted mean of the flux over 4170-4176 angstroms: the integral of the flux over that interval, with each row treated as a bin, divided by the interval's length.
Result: 2.64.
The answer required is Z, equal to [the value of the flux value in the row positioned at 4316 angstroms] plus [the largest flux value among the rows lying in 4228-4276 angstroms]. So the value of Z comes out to 6.2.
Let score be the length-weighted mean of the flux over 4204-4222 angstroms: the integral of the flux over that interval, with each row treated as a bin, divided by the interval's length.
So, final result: 2.67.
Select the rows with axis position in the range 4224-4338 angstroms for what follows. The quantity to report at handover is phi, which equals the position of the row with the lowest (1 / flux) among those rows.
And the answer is 4319 angstroms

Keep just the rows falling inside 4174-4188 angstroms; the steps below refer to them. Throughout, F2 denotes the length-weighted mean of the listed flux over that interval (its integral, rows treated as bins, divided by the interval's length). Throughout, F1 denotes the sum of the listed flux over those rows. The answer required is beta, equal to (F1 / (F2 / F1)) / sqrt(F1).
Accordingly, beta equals 18.1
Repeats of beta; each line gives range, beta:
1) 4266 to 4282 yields 17.6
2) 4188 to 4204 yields 18.0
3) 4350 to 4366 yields 19.9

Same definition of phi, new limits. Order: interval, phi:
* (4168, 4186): 4181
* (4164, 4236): 4181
